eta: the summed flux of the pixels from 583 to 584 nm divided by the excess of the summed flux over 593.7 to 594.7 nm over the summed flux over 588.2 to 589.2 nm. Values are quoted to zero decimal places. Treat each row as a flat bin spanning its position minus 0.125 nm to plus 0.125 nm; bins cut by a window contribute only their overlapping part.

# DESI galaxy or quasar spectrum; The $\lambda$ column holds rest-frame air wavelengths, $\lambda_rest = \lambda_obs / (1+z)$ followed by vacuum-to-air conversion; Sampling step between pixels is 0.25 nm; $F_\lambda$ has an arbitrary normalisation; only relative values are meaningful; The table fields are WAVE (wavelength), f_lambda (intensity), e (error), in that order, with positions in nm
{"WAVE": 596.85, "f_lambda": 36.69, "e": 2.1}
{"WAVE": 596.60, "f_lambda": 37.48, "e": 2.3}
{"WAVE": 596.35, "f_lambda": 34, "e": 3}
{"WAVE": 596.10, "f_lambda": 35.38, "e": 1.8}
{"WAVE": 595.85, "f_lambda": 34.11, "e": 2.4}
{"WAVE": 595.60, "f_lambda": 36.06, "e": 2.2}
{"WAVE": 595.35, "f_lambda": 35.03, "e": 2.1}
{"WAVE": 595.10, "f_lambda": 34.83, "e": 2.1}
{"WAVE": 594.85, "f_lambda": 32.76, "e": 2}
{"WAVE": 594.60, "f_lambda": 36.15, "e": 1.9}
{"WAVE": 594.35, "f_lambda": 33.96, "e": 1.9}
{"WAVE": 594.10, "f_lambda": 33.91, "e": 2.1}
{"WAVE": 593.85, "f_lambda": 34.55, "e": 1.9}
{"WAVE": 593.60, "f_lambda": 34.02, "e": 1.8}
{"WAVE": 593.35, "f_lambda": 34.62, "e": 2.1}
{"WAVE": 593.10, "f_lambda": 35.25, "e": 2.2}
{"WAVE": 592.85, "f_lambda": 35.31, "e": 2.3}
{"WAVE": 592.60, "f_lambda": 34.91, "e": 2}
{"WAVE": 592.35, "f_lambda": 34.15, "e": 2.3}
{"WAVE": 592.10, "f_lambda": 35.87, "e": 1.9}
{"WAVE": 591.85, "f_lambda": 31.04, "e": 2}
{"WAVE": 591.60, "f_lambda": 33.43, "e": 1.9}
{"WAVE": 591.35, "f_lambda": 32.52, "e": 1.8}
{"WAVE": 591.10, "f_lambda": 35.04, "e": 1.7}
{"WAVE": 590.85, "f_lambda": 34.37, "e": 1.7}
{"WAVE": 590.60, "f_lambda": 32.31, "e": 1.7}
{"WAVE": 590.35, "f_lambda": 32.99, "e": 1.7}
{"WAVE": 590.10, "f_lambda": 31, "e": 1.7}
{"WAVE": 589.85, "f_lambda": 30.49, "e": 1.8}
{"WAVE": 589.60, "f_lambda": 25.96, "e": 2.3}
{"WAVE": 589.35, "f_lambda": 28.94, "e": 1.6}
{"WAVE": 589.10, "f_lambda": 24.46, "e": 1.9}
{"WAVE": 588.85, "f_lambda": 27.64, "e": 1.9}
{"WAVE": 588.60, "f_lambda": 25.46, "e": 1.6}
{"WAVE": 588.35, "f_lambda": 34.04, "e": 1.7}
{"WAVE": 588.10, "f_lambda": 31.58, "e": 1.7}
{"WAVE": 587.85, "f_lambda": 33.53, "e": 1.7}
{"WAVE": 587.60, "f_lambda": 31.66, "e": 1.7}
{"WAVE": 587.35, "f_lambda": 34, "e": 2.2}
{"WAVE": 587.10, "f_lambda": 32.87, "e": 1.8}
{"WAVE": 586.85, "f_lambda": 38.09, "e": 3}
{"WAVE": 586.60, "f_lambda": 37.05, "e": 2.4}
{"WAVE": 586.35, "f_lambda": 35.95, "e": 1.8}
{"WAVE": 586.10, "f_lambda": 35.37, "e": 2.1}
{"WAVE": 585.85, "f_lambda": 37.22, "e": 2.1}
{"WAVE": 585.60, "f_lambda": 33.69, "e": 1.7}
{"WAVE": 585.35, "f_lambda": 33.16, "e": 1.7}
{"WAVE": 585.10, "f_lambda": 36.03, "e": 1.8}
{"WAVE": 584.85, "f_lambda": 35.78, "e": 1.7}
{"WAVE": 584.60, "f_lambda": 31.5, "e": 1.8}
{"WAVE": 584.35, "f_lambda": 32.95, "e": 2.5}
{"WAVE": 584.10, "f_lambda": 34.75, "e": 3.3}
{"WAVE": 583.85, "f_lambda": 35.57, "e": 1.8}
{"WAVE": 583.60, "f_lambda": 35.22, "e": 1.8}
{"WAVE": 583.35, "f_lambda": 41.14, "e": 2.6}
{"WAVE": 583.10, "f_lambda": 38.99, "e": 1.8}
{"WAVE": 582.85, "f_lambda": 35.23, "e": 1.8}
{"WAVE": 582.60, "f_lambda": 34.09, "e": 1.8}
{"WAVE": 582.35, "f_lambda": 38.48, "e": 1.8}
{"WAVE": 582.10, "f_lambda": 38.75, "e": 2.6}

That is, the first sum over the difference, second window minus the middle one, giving 6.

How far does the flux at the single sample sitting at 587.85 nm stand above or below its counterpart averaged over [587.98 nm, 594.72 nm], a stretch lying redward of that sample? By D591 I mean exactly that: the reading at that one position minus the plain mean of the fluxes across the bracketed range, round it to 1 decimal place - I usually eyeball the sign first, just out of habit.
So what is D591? 1.2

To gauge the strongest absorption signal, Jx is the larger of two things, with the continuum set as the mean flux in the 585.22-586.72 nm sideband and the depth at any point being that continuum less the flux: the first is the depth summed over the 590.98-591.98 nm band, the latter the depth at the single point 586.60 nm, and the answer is 10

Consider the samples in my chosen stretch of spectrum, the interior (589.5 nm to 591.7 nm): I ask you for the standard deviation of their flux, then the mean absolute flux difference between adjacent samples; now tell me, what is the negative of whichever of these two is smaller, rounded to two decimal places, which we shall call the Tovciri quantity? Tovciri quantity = -1.73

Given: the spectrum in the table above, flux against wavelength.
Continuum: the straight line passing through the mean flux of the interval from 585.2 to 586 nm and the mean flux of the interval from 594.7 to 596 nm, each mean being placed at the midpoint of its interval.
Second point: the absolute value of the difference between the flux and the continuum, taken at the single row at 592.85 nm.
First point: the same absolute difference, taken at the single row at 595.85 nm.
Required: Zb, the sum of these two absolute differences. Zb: 1.2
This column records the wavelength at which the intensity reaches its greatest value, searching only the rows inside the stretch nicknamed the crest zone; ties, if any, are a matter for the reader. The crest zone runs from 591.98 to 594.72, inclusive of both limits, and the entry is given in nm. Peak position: 594.60 nm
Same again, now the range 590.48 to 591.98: 591.10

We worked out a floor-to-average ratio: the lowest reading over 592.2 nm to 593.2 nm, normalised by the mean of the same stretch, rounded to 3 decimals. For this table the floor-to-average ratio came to 0.978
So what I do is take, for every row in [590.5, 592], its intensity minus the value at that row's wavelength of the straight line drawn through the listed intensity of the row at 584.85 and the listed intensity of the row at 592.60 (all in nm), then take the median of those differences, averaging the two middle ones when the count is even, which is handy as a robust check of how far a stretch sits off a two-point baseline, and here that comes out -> -2.1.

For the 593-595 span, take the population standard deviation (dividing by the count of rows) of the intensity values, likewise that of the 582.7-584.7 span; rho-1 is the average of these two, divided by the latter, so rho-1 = 0.66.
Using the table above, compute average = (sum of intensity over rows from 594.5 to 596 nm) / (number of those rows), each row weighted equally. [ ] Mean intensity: 34.8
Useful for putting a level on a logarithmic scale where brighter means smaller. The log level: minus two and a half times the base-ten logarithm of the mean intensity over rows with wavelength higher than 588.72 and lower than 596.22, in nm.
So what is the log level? -3.80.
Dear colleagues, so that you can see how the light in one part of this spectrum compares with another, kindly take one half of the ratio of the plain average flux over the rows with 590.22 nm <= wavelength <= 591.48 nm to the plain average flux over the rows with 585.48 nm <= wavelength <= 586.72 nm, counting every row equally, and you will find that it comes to 0.466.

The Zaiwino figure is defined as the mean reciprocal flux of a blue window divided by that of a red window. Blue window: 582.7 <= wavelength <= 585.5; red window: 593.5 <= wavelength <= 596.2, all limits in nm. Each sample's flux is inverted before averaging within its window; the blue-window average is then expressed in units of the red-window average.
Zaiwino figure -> 0.98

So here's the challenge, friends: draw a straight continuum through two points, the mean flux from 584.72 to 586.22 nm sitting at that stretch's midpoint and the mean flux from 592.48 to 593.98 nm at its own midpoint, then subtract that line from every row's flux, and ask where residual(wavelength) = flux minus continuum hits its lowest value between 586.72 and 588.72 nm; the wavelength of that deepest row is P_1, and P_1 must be 588.60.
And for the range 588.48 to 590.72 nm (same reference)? 589.10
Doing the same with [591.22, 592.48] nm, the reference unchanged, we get 591.85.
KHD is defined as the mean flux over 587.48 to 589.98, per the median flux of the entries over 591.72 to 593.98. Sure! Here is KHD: 0.85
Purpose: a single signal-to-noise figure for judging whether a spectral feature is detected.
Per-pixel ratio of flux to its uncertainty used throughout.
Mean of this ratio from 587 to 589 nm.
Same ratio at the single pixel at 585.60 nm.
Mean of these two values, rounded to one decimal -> 18.7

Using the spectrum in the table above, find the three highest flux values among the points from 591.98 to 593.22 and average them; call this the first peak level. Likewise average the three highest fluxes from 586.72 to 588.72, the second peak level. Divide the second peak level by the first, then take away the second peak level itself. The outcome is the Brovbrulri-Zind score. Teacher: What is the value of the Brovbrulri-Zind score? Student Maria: -34.4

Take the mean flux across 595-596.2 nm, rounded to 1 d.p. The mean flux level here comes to 35.1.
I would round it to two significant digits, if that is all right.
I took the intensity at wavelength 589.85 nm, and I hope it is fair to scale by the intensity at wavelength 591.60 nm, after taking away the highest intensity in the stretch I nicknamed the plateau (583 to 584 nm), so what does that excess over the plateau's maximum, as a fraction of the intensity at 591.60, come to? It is -0.32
